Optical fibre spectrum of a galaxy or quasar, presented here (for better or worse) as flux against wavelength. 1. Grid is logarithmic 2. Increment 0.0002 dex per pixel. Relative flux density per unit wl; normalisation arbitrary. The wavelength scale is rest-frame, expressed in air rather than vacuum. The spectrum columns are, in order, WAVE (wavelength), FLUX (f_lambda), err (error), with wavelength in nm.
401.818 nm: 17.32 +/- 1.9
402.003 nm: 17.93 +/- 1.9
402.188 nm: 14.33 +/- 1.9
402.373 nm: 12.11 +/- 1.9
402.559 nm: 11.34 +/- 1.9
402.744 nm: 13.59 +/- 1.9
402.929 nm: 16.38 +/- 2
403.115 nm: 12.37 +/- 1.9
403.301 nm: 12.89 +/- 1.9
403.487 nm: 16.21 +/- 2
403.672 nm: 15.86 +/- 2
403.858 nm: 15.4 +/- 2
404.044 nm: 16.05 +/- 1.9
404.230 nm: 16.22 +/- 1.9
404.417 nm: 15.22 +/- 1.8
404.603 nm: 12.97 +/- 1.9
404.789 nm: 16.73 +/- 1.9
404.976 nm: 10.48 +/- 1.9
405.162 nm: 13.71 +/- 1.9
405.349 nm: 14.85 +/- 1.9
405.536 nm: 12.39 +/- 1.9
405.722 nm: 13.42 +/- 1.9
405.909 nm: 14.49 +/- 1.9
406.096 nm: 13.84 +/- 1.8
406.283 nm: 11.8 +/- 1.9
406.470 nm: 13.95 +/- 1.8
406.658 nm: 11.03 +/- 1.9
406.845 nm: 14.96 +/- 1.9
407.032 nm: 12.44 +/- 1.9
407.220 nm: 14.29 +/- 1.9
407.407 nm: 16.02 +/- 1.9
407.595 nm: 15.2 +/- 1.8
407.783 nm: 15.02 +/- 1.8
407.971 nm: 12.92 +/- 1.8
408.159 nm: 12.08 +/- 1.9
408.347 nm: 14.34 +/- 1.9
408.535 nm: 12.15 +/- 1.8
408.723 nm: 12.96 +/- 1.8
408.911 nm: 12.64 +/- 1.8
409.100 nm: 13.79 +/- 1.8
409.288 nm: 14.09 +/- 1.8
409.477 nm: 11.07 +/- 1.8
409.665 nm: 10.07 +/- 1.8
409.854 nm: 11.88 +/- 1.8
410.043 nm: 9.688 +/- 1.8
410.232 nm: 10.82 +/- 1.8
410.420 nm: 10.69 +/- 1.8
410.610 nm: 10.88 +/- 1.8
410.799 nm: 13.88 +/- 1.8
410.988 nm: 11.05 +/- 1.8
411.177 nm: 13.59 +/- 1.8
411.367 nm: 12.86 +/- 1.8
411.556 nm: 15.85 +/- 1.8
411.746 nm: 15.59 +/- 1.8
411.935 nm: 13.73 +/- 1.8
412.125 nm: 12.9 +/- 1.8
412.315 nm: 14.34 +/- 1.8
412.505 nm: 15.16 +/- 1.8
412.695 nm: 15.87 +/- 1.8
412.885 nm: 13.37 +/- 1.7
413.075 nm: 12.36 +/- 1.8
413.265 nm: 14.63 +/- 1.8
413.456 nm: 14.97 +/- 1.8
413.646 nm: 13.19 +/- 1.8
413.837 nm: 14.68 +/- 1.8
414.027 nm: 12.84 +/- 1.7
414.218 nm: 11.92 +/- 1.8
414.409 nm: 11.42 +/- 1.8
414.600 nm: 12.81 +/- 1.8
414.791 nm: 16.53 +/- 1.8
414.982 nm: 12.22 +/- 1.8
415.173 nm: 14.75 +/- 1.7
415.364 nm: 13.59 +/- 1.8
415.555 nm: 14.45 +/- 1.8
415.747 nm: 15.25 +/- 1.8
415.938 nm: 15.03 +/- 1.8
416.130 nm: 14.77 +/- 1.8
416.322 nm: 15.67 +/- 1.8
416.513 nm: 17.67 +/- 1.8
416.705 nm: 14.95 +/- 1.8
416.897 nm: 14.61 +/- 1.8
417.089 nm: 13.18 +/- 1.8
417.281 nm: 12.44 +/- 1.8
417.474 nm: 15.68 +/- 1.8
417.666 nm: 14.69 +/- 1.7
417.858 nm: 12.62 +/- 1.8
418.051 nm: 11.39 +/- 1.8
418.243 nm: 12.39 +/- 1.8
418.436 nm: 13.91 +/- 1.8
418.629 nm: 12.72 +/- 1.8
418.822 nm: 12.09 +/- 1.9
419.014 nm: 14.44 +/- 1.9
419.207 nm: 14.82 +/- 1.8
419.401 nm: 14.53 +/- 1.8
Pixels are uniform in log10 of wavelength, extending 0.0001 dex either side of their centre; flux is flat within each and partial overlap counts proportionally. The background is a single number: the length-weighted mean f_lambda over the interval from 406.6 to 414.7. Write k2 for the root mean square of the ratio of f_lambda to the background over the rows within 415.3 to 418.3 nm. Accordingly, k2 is 1.09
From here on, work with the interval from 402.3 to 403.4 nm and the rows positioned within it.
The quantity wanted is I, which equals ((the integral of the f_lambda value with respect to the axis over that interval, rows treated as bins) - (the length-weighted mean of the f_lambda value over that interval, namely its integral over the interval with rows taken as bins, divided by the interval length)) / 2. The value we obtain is 0.7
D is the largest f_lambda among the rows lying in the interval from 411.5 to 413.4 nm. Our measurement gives 15.87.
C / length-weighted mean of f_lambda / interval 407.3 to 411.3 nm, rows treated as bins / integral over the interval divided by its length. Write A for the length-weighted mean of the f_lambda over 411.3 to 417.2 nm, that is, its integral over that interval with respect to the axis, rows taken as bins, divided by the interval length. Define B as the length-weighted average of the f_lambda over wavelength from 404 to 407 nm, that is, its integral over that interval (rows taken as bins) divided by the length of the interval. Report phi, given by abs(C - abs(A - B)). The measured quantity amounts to 12.2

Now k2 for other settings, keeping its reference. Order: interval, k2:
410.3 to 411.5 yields 0.93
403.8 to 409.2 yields 1.06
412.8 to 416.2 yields 1.05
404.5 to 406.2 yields 1.04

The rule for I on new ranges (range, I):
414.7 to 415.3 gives -2.9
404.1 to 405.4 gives 2.2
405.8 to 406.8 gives 0.0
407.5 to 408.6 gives 0.7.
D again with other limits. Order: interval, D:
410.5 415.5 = 16.53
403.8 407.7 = 16.73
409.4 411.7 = 15.85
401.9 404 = 17.93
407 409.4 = 16.02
